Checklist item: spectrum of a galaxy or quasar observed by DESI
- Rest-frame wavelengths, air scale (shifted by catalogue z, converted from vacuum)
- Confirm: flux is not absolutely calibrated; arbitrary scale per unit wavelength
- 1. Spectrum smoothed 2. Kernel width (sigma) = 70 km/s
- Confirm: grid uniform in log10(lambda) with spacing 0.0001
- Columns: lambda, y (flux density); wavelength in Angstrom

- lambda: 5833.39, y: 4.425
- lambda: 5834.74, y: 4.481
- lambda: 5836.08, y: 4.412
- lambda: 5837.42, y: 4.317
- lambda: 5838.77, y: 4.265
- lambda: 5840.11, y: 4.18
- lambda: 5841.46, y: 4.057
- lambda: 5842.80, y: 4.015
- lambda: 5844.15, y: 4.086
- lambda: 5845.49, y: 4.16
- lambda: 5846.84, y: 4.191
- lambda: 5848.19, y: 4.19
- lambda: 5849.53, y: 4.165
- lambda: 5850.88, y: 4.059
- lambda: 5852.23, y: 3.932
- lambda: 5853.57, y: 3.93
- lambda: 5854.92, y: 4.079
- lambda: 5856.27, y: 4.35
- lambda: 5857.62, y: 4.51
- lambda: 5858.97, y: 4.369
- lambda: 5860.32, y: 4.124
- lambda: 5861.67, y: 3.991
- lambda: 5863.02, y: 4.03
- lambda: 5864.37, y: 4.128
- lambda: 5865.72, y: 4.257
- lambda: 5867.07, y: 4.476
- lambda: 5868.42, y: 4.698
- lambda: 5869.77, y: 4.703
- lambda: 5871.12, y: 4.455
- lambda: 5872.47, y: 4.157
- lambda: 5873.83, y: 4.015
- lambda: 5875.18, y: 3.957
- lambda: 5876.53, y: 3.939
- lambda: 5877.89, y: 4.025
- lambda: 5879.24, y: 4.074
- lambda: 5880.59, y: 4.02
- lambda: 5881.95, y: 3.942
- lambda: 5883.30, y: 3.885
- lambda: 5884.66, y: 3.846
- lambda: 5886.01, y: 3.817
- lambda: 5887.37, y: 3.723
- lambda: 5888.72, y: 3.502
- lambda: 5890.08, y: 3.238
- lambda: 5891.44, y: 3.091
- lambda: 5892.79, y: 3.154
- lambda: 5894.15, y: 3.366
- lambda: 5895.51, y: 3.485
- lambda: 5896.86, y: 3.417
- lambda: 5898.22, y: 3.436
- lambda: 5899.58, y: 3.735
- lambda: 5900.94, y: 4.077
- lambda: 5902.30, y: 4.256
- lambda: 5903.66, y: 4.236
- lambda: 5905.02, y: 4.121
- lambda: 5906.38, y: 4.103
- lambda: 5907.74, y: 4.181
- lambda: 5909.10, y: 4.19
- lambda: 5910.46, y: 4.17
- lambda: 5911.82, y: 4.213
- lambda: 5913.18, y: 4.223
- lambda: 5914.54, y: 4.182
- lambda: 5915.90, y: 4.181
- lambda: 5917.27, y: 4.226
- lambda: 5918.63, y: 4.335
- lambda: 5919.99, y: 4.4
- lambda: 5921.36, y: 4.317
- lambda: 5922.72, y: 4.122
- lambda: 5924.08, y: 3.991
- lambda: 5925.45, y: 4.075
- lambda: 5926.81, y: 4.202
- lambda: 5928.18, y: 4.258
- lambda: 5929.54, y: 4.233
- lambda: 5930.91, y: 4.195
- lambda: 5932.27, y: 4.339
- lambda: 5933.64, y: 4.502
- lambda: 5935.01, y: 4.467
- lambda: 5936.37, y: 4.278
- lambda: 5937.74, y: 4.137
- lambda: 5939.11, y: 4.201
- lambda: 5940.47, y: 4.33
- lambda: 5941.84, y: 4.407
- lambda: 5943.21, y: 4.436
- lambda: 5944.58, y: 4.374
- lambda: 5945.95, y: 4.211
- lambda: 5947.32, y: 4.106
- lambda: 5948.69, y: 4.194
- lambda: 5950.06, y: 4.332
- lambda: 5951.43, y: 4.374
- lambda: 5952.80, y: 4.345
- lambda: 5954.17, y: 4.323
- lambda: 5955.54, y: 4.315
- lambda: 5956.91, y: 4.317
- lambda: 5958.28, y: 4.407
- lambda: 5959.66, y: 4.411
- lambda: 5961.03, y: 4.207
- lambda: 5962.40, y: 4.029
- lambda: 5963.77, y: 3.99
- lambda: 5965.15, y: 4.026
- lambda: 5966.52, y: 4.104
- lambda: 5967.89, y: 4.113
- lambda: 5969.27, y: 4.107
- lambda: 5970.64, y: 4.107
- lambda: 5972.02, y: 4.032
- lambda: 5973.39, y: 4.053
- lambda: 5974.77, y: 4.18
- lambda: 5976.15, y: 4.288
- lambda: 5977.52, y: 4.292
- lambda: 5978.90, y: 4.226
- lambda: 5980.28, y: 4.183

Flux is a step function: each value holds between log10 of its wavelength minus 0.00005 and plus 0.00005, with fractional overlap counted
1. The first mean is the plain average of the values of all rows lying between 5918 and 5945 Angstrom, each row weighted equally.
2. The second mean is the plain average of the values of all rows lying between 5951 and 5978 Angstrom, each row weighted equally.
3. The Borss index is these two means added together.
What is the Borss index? 8.48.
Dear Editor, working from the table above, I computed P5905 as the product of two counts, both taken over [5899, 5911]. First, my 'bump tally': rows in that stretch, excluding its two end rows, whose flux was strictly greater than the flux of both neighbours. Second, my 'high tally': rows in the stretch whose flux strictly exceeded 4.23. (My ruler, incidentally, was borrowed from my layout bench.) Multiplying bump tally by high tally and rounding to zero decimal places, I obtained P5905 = 4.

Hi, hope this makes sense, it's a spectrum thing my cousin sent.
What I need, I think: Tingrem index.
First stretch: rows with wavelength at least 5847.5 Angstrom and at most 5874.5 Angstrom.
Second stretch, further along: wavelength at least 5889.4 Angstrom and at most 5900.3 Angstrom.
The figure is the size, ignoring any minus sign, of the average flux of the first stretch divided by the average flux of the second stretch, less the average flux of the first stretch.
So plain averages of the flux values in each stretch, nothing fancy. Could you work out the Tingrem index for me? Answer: 2.97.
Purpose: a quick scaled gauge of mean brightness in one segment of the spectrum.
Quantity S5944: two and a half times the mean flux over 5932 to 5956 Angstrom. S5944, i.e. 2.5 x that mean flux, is 10.8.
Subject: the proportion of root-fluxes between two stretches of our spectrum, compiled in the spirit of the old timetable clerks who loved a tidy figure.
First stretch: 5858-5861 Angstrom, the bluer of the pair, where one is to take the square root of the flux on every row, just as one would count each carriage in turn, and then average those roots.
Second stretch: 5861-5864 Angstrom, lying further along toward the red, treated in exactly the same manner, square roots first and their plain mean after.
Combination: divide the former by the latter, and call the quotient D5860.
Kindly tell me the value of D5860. 1.03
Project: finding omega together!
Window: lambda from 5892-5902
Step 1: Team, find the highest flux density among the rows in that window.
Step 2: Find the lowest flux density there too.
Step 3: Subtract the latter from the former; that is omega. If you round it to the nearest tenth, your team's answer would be 0.9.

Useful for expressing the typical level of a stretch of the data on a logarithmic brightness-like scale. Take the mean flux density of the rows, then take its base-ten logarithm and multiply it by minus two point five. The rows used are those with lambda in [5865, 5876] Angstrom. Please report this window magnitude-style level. -1.59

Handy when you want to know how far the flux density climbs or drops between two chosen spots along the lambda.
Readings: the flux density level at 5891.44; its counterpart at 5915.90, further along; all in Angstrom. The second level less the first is 1.1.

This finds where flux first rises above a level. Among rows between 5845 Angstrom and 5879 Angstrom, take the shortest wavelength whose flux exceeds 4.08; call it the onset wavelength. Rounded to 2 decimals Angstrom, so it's 5845.49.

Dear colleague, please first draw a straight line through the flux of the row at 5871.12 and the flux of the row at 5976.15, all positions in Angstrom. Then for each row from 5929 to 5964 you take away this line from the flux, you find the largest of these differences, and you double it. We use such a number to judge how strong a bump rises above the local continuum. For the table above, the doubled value 0.3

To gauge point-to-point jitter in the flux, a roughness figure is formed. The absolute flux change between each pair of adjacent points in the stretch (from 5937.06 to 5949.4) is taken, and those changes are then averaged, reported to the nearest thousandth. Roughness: 0.090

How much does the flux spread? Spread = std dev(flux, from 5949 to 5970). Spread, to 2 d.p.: 0.15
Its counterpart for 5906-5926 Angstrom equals 0.10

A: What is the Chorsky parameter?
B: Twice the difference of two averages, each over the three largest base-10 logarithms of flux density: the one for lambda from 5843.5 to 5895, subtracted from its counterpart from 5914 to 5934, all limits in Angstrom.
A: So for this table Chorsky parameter -0.043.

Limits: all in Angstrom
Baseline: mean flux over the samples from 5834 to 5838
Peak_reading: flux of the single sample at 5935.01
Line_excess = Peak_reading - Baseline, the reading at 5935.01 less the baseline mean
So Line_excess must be 0.06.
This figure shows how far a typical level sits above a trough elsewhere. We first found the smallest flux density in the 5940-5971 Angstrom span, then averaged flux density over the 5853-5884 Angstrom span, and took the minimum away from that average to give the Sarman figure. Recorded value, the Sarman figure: 0.19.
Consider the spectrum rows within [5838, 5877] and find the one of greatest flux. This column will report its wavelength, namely 5869.77 Angstrom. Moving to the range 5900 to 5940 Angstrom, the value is 5933.64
